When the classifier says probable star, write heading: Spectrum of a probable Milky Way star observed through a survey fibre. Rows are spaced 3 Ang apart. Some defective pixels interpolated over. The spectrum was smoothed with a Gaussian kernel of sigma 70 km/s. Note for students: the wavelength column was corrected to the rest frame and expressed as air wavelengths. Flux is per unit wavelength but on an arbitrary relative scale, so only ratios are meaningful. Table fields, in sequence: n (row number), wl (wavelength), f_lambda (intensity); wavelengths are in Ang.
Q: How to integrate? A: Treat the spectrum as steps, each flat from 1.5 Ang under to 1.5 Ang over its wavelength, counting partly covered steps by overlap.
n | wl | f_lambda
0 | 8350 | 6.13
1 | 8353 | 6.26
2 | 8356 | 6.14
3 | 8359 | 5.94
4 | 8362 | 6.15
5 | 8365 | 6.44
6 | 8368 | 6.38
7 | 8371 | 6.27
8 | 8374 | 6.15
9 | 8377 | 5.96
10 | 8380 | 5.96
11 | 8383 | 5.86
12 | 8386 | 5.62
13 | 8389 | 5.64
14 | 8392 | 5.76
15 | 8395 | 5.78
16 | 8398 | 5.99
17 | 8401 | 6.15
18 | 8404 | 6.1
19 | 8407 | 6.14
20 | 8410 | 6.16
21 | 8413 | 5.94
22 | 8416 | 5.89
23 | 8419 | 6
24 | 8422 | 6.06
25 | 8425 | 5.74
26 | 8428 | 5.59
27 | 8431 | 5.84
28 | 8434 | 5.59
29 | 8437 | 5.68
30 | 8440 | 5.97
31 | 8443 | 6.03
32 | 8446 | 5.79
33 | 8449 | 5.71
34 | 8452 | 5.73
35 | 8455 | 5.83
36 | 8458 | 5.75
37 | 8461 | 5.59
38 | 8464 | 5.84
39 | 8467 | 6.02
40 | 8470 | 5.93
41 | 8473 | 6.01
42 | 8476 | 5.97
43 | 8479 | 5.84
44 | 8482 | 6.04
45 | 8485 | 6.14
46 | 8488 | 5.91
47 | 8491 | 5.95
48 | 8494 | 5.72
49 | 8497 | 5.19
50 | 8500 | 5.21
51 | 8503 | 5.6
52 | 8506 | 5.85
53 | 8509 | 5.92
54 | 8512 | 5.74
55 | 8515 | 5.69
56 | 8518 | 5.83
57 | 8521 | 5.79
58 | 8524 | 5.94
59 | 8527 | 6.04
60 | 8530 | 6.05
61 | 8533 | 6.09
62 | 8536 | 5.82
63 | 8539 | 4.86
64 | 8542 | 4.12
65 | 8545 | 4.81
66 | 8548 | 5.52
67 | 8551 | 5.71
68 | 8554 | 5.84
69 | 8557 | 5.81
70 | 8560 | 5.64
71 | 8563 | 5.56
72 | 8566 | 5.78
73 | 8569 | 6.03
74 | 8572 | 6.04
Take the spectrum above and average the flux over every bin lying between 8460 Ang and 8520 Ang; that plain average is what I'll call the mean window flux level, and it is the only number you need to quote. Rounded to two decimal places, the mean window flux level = 5.80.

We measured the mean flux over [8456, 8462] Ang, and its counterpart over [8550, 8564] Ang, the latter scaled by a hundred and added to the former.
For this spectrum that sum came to 577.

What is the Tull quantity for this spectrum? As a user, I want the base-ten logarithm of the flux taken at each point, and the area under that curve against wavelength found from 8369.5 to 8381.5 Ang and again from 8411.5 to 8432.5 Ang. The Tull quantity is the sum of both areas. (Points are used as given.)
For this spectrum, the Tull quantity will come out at 26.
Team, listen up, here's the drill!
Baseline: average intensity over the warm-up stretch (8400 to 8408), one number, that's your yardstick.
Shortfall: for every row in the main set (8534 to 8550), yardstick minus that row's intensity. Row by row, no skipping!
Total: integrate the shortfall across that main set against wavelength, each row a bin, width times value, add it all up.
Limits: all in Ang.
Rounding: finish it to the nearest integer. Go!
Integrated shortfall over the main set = 17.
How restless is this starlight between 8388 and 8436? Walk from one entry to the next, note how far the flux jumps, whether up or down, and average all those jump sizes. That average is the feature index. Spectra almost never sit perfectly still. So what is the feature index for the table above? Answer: 0.135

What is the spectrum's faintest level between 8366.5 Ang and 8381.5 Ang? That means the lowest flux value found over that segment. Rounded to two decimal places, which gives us 5.96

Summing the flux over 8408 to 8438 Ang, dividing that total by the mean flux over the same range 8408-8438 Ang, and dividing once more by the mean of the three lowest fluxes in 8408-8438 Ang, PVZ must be 1.8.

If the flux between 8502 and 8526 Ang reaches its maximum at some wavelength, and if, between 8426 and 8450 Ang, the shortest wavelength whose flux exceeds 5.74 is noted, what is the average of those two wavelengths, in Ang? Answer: 8477.5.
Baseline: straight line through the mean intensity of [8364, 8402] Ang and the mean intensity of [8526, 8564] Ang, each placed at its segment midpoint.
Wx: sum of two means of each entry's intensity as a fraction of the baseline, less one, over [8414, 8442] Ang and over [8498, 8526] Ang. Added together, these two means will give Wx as 0.01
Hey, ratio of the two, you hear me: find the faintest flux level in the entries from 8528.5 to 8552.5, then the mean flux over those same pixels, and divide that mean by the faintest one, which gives 1.30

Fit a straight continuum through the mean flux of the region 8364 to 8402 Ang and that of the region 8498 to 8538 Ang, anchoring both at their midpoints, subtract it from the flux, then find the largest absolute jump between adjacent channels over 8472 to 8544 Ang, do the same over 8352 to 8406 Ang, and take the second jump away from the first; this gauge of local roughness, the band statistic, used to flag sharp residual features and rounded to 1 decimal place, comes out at 0.7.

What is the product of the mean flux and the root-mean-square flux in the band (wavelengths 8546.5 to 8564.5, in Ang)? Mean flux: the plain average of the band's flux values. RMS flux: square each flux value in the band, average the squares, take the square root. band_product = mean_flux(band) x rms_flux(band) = 32.3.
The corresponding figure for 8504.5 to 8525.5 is 33.9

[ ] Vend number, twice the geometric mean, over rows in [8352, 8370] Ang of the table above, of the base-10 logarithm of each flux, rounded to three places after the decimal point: 1.587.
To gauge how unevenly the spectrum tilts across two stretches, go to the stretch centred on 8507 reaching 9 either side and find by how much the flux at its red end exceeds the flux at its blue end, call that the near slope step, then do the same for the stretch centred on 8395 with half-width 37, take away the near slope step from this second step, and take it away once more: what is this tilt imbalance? -1.1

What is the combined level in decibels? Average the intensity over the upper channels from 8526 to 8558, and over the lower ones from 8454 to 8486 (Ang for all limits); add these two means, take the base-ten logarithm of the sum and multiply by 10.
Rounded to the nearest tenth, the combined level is 10.6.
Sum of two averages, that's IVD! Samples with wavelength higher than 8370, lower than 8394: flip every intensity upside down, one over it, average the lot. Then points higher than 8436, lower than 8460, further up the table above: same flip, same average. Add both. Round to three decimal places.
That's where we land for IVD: 0.342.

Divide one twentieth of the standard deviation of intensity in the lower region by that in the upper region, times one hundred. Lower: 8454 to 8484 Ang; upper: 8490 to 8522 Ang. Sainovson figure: 2.7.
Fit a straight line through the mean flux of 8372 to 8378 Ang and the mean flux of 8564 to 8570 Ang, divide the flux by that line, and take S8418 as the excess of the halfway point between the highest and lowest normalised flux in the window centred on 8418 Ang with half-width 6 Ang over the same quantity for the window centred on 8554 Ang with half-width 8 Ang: 0.03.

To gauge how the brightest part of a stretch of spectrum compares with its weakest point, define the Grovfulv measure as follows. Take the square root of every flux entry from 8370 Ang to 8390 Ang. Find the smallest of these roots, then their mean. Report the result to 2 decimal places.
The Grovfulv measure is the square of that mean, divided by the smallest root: 2.50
